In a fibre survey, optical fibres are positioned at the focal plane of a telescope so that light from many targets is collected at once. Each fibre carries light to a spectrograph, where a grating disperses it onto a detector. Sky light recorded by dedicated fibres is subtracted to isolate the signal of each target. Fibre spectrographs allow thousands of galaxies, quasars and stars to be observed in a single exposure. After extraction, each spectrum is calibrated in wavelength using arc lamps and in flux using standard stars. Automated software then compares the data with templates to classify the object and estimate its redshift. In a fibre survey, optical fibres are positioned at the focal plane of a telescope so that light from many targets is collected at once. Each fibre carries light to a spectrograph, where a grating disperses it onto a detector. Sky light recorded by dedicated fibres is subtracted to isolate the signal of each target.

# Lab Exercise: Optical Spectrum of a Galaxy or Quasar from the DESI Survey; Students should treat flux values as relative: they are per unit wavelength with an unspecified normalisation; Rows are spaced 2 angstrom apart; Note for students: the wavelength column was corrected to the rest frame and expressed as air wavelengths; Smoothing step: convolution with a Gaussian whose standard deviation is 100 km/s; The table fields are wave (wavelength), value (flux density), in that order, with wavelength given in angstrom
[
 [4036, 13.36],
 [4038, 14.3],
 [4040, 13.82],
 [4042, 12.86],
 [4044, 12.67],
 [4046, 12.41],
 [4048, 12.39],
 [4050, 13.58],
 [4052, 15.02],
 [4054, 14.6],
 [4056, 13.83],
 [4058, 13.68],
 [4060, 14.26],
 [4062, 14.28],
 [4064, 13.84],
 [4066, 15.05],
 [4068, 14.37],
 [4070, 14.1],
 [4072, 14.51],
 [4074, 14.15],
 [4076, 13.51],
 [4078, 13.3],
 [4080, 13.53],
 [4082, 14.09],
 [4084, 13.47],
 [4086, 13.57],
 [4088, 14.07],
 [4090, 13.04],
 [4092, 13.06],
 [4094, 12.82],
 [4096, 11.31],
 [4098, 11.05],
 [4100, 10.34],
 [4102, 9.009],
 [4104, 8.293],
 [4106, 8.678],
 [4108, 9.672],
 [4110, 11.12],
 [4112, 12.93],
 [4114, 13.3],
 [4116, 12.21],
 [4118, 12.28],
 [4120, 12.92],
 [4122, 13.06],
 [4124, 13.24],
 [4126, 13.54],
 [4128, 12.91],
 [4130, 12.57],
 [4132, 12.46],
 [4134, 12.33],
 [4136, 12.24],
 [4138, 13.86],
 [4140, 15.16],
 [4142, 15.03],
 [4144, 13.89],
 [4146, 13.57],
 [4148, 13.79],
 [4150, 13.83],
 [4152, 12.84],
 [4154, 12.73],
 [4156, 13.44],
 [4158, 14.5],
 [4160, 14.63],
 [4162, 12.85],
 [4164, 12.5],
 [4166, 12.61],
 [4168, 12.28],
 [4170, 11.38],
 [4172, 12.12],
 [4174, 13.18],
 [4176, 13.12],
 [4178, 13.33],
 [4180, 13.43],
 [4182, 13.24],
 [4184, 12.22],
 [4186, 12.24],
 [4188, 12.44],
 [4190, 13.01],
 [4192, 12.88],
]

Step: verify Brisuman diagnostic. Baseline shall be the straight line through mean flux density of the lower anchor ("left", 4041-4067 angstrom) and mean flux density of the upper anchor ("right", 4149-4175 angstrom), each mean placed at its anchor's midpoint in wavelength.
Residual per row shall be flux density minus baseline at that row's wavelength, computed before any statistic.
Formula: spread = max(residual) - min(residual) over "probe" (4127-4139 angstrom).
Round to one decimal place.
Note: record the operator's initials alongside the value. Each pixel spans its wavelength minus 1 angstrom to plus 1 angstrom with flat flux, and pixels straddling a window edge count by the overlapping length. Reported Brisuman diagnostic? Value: 1.6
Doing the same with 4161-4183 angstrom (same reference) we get 2.1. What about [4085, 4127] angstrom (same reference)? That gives 5.7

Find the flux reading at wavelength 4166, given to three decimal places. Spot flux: 12.610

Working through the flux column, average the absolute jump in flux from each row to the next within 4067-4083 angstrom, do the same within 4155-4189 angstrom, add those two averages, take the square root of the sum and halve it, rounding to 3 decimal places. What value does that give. 0.474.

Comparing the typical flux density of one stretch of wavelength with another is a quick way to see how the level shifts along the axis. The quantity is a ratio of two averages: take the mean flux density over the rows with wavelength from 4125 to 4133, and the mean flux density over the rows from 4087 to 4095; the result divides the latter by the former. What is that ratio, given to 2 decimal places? 1.03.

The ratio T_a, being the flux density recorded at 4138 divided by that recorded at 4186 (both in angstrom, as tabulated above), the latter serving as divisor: 1.1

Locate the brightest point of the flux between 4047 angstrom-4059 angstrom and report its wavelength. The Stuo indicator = 4052 angstrom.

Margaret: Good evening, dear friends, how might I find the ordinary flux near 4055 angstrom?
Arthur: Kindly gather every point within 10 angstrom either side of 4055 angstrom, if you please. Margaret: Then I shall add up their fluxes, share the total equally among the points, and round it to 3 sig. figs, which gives 13.8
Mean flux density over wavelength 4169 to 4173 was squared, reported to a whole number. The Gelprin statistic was 138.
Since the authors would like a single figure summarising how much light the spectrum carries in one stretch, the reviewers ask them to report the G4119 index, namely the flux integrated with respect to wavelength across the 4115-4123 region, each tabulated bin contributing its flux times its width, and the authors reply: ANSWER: 101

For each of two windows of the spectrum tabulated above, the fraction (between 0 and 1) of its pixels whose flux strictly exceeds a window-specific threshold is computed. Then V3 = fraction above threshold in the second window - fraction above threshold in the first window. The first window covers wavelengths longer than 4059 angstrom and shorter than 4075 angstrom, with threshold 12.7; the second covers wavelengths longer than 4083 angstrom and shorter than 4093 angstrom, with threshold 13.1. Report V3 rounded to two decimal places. -0.40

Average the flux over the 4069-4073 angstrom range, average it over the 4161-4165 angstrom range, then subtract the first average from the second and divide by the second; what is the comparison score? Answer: -0.13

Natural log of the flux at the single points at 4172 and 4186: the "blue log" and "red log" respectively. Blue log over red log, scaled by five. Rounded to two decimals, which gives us 4.98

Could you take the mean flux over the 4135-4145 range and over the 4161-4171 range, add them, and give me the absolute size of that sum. 26.36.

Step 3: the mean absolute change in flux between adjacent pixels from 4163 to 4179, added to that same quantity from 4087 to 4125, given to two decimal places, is 1.21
